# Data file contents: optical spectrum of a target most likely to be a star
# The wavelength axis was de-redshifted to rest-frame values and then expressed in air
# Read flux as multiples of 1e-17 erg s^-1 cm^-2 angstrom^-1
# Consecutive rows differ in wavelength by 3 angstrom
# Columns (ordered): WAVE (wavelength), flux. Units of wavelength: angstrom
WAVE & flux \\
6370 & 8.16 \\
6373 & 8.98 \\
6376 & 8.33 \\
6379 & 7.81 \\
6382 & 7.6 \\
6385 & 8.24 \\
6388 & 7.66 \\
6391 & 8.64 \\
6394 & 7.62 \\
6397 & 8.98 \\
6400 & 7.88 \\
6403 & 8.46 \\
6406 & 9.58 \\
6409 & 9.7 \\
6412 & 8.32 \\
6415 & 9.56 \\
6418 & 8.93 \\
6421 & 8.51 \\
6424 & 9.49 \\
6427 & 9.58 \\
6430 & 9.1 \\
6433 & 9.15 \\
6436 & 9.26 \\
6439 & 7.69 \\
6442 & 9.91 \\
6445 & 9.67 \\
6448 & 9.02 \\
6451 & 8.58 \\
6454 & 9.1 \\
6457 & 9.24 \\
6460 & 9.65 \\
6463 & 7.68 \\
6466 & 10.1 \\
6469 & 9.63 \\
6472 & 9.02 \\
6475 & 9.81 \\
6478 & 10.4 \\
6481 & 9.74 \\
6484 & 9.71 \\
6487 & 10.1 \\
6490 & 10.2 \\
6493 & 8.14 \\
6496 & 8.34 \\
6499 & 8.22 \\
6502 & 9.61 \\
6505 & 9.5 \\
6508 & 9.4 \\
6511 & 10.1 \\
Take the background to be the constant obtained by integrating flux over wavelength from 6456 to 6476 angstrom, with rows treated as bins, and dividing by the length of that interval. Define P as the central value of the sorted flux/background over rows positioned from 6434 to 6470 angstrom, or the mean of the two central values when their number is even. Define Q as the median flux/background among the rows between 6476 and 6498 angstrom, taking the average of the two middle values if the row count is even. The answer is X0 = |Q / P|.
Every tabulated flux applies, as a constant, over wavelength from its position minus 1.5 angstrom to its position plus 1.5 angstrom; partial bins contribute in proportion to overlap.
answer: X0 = 1.05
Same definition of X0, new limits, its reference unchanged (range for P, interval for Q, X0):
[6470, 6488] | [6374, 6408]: 0.84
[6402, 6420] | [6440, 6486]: 1.04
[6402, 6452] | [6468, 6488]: 1.06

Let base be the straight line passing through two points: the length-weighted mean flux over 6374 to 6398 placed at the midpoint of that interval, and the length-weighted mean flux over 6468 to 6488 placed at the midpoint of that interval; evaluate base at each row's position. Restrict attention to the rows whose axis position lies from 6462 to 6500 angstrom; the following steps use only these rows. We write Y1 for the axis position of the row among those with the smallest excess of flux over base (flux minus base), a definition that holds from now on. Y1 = 6499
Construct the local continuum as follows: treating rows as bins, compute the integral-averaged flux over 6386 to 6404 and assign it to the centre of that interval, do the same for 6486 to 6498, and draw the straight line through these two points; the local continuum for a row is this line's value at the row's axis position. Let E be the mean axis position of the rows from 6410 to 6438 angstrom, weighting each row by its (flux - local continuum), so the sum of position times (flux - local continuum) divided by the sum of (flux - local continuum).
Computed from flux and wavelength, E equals 6425.2 angstrom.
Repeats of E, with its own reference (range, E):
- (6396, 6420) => 6409.2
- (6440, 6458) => 6446.5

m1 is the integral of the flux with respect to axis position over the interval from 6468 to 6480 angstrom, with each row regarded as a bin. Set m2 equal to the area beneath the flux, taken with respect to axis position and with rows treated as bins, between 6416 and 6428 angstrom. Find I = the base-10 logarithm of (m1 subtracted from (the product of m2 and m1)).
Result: 4.10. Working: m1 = 117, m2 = 110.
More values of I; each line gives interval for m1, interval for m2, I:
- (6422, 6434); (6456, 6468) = 4.09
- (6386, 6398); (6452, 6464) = 4.02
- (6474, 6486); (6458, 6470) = 4.12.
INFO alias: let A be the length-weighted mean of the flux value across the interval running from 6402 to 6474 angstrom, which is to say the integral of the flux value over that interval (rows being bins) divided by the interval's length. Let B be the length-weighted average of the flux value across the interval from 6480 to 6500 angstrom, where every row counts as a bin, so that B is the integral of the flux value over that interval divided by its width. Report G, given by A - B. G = -0.09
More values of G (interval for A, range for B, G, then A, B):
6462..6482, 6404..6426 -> 0.37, 9.52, 9.15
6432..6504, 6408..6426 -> 0.17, 9.25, 9.08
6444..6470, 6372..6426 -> 0.59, 9.17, 8.58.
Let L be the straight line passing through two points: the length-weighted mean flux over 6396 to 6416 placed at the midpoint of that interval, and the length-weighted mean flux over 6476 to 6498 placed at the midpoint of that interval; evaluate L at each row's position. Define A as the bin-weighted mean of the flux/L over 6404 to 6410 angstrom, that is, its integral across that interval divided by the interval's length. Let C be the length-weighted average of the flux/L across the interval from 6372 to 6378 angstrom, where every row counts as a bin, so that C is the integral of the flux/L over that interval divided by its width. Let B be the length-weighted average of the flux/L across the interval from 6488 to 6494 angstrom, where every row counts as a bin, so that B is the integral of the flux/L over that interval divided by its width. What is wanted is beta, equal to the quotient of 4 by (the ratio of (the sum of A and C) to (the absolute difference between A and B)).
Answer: 0.174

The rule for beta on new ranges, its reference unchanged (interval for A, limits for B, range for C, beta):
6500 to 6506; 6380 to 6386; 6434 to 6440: 0.169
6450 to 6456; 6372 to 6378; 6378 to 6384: 0.052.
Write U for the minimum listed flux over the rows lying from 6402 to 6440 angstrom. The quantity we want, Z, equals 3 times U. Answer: 23.1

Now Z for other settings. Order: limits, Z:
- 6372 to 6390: 22.8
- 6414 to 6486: 23.0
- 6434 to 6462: 23.1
